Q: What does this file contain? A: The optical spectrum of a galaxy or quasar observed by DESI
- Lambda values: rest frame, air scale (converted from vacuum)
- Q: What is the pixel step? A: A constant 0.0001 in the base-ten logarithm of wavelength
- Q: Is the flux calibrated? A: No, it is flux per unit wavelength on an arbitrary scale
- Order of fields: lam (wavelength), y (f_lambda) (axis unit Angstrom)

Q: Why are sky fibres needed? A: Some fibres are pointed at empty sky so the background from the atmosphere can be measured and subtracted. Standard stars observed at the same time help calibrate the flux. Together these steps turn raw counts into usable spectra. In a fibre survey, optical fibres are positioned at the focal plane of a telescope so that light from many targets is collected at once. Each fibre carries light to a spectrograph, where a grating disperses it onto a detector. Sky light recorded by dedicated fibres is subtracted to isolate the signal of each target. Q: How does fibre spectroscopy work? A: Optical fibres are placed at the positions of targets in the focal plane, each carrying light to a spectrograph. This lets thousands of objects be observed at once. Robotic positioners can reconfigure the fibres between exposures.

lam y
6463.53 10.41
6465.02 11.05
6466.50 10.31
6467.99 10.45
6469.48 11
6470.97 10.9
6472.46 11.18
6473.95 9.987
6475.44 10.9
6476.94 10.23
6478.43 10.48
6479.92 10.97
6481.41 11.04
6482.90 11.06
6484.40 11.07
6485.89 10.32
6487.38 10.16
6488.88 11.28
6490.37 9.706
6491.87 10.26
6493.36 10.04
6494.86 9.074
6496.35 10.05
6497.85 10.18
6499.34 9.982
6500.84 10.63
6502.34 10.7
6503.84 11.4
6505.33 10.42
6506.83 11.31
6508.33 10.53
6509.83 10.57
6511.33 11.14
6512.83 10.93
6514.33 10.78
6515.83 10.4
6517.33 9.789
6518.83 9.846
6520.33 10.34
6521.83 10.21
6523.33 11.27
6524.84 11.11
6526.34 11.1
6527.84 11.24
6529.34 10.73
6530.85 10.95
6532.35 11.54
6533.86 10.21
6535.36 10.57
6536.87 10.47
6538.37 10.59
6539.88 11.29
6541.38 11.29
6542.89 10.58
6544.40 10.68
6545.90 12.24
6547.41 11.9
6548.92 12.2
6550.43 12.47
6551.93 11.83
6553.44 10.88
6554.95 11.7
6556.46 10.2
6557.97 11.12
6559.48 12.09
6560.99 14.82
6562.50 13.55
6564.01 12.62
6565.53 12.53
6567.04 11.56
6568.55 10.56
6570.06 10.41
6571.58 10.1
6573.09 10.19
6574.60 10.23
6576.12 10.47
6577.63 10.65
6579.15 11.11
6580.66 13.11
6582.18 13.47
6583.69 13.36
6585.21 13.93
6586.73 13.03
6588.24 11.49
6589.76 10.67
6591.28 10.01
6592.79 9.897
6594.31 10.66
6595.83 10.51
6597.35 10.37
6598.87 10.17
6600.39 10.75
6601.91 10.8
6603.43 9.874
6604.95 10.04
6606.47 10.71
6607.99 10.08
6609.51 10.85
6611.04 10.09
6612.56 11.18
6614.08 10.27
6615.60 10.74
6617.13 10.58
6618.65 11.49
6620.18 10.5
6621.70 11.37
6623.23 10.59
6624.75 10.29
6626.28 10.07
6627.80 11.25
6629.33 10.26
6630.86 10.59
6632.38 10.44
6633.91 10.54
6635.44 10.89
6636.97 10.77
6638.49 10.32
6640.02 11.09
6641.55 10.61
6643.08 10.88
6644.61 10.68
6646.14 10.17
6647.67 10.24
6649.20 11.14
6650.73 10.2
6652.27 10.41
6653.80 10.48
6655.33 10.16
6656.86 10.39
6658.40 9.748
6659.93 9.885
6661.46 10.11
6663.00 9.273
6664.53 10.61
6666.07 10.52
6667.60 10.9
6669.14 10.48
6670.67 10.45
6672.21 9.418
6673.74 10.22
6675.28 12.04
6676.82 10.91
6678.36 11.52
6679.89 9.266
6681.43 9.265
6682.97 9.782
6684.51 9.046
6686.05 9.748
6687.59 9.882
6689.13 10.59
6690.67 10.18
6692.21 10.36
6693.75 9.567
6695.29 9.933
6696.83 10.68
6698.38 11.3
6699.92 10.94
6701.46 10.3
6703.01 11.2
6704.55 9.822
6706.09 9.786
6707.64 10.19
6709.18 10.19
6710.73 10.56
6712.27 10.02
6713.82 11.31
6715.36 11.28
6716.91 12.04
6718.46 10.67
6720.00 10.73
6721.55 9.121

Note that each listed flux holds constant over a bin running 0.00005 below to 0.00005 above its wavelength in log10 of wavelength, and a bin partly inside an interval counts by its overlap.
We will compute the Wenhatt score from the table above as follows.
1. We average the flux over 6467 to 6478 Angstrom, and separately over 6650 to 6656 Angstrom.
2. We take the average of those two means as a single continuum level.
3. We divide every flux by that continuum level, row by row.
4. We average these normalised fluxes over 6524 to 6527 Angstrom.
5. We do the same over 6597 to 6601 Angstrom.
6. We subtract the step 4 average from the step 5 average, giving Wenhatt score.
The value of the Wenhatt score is -0.06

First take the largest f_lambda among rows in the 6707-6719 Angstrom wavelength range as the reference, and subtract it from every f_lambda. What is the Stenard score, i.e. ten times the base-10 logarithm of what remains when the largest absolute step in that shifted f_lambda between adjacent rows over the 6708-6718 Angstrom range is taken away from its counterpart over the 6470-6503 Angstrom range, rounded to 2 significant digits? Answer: -5.5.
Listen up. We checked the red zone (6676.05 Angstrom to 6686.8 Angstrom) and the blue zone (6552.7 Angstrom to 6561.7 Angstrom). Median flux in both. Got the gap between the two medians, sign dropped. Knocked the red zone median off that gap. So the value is -8.1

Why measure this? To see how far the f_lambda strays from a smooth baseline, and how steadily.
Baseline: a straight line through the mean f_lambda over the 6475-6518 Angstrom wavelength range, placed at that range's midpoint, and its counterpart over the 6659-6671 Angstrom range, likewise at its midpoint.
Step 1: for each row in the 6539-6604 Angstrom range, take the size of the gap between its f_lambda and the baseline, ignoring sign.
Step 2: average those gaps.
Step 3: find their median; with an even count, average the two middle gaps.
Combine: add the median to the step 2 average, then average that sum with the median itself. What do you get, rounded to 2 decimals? 1.25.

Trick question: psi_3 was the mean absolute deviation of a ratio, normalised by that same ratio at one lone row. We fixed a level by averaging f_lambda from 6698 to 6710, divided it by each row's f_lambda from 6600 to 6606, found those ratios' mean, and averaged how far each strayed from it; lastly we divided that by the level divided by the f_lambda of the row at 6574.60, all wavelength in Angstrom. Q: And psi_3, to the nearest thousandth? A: 0.039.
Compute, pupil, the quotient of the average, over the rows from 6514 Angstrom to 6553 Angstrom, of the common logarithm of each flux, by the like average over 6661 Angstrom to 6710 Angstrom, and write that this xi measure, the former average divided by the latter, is 1.03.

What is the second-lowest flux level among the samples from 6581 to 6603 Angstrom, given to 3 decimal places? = 10.010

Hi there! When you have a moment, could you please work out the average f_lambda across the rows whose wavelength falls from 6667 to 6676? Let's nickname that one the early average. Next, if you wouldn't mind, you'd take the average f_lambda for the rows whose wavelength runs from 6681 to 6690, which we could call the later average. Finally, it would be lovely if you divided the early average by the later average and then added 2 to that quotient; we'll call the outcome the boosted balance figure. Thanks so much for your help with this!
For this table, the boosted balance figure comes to 3.09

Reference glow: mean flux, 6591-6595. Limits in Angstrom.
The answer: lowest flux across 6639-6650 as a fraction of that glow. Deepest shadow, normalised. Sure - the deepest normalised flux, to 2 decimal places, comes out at 1.00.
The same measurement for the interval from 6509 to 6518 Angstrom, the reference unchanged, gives 0.96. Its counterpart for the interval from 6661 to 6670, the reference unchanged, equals 0.91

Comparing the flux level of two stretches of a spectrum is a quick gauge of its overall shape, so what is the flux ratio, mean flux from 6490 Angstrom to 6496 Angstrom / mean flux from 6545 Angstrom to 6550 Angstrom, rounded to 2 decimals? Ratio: 0.81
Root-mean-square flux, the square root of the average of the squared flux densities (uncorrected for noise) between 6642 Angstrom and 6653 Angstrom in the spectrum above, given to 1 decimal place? 10.5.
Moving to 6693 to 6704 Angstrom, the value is 10.6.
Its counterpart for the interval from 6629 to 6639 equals 10.5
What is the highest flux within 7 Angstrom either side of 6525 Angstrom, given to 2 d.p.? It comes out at 11.27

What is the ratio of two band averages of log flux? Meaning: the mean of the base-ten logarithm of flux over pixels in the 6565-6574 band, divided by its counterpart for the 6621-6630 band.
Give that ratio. 1.01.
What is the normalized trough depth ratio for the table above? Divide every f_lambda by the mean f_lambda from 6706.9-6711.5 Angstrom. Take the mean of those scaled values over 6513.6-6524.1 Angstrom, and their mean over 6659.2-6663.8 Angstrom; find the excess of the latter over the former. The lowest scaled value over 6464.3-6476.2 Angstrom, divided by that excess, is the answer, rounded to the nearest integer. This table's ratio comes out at -16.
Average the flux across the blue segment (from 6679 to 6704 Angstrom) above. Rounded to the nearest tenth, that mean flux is 10.1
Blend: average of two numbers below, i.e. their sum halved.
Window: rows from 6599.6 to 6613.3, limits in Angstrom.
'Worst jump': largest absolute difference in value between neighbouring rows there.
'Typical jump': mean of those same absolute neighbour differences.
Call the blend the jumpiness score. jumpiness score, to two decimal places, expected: 0.86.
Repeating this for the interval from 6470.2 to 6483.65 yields 0.84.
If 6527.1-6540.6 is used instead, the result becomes 0.91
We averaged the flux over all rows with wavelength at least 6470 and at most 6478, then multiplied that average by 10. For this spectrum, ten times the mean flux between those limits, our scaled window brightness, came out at 106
